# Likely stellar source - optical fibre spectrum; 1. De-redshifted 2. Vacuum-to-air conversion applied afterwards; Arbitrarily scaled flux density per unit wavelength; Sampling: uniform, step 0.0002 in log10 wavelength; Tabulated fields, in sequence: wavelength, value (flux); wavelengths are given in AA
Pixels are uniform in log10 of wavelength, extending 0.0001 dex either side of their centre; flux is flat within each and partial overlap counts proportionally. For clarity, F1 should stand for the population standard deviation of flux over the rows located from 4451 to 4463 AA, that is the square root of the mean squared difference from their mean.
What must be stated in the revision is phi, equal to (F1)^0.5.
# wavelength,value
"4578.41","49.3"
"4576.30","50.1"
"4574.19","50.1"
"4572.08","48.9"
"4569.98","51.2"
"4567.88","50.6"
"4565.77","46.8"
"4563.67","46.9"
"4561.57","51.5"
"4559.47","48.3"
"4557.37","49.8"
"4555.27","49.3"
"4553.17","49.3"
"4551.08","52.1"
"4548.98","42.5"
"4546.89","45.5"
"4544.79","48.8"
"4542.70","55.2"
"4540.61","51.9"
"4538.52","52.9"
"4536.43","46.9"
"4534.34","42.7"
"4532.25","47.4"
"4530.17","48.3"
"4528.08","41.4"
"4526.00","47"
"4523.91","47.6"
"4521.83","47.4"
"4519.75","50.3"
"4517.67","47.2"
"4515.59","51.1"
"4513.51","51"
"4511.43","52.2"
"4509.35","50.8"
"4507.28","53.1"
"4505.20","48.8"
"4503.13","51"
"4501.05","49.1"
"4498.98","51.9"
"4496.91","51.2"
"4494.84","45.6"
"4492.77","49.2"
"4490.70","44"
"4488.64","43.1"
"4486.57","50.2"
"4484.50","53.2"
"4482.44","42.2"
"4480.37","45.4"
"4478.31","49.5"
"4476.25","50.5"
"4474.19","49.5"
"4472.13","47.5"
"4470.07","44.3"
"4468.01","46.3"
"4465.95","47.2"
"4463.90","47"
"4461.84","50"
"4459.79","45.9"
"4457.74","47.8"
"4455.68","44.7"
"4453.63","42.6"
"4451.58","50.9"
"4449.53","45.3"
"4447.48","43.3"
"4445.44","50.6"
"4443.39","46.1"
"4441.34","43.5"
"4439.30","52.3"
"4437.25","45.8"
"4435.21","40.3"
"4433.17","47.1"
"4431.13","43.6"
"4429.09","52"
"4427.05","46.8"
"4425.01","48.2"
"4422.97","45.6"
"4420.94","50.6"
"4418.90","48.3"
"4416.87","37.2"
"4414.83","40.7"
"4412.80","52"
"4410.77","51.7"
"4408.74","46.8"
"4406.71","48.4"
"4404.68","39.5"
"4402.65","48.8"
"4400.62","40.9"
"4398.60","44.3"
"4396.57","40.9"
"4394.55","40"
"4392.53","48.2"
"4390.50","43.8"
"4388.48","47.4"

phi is 1.71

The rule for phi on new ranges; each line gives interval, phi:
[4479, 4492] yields 2.00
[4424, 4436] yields 1.91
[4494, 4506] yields 1.45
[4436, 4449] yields 1.84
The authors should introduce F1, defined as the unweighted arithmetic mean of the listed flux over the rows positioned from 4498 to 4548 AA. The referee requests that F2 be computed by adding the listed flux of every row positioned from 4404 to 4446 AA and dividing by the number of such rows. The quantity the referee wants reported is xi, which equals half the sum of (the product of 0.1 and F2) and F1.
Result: 26.9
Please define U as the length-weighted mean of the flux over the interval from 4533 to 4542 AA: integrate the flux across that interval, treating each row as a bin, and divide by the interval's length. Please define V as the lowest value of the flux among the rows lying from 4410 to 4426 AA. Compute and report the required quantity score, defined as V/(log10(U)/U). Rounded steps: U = 48.8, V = 37.2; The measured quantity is 1075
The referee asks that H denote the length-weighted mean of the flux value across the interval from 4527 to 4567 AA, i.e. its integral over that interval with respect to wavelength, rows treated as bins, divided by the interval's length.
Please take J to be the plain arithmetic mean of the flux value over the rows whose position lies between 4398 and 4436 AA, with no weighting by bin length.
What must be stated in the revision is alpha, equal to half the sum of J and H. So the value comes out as 47.1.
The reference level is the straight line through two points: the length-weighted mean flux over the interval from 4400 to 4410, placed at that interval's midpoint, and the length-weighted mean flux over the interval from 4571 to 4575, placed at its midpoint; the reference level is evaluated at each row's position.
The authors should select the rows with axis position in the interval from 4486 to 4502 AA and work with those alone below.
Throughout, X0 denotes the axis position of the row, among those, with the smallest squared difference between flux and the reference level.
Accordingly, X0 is 4501.05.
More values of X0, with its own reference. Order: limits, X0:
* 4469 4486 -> 4472.13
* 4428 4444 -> 4443.39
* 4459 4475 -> 4463.90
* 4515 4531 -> 4530.17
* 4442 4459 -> 4443.39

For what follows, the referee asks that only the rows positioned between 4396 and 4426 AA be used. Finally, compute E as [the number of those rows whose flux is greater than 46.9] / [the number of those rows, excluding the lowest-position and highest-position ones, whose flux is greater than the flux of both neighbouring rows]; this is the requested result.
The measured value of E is 1.4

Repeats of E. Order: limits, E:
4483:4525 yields 2.4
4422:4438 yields 1.0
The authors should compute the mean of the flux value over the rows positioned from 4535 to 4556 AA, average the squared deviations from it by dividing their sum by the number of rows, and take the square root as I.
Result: 3.6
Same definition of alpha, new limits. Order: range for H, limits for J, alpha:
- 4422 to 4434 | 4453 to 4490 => 47.1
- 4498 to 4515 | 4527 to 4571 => 49.8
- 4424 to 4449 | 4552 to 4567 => 47.7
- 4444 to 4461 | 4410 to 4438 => 46.4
